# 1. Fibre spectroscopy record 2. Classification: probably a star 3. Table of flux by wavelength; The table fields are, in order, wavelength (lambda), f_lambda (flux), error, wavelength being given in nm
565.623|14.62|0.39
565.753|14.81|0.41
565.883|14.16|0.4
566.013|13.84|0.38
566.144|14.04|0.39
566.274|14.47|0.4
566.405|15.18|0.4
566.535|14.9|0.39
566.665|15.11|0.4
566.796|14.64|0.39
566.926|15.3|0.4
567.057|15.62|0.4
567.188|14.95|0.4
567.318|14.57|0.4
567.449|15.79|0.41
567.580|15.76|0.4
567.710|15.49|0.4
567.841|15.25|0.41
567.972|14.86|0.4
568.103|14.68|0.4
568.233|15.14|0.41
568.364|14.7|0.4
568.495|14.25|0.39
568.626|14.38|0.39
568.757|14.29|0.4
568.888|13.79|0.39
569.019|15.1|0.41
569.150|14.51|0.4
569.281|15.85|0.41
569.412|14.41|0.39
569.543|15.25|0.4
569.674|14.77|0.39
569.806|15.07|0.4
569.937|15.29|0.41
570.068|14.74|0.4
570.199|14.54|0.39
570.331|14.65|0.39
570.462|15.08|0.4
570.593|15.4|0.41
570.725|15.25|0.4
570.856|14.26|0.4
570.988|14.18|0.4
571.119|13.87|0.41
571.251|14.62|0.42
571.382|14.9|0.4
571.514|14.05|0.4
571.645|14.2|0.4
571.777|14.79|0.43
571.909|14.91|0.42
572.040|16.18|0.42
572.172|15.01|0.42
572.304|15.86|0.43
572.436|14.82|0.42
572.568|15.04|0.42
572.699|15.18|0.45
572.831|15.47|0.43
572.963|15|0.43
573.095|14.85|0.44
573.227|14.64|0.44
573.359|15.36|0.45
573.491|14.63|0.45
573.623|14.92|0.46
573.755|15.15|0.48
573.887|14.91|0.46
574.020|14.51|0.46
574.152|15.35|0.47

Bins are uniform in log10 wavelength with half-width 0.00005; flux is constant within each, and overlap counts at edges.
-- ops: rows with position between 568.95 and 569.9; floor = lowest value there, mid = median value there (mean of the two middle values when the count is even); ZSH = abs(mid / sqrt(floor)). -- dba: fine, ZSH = 3.97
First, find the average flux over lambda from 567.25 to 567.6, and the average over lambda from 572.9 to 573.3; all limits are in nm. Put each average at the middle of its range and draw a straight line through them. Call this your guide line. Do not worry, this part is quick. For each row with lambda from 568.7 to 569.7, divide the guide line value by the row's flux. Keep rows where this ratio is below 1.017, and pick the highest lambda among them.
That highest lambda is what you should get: 569.543 nm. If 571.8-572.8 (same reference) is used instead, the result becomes 572.699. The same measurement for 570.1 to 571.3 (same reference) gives 570.725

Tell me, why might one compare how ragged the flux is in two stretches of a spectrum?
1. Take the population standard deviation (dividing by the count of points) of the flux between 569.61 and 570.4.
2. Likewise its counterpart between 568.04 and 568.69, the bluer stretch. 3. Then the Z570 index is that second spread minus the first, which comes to 0.1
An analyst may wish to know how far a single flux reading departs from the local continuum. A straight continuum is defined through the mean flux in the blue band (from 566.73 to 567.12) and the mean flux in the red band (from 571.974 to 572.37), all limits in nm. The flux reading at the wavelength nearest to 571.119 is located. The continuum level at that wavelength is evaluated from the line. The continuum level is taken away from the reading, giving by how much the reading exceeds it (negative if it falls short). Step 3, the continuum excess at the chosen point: -1.71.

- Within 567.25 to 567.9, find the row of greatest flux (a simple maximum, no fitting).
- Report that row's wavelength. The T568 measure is 567.449 nm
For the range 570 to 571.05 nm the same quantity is 570.593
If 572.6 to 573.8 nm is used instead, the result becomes 572.831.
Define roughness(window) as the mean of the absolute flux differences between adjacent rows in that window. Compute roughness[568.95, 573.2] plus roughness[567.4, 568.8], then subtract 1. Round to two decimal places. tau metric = -0.19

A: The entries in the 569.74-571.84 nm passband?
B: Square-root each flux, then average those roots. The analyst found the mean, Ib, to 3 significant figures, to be 3.83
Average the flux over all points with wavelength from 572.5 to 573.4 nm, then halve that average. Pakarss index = 7.54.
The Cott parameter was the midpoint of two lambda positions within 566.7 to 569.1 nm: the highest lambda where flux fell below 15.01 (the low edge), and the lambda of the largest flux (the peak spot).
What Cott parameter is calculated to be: 568.17 nm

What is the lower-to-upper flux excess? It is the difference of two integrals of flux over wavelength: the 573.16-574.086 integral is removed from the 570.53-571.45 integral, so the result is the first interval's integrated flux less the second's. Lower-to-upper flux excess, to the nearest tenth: -0.3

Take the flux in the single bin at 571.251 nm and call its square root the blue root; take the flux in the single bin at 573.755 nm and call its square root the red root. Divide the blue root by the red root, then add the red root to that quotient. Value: 4.87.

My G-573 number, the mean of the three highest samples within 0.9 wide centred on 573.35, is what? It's 15.2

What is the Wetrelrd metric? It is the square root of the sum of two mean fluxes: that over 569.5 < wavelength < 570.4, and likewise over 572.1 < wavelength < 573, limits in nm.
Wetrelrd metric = 5.49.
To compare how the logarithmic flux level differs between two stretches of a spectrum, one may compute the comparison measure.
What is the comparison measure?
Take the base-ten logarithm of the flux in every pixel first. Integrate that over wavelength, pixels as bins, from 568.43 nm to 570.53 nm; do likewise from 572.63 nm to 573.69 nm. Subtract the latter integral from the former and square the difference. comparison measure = 1.5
